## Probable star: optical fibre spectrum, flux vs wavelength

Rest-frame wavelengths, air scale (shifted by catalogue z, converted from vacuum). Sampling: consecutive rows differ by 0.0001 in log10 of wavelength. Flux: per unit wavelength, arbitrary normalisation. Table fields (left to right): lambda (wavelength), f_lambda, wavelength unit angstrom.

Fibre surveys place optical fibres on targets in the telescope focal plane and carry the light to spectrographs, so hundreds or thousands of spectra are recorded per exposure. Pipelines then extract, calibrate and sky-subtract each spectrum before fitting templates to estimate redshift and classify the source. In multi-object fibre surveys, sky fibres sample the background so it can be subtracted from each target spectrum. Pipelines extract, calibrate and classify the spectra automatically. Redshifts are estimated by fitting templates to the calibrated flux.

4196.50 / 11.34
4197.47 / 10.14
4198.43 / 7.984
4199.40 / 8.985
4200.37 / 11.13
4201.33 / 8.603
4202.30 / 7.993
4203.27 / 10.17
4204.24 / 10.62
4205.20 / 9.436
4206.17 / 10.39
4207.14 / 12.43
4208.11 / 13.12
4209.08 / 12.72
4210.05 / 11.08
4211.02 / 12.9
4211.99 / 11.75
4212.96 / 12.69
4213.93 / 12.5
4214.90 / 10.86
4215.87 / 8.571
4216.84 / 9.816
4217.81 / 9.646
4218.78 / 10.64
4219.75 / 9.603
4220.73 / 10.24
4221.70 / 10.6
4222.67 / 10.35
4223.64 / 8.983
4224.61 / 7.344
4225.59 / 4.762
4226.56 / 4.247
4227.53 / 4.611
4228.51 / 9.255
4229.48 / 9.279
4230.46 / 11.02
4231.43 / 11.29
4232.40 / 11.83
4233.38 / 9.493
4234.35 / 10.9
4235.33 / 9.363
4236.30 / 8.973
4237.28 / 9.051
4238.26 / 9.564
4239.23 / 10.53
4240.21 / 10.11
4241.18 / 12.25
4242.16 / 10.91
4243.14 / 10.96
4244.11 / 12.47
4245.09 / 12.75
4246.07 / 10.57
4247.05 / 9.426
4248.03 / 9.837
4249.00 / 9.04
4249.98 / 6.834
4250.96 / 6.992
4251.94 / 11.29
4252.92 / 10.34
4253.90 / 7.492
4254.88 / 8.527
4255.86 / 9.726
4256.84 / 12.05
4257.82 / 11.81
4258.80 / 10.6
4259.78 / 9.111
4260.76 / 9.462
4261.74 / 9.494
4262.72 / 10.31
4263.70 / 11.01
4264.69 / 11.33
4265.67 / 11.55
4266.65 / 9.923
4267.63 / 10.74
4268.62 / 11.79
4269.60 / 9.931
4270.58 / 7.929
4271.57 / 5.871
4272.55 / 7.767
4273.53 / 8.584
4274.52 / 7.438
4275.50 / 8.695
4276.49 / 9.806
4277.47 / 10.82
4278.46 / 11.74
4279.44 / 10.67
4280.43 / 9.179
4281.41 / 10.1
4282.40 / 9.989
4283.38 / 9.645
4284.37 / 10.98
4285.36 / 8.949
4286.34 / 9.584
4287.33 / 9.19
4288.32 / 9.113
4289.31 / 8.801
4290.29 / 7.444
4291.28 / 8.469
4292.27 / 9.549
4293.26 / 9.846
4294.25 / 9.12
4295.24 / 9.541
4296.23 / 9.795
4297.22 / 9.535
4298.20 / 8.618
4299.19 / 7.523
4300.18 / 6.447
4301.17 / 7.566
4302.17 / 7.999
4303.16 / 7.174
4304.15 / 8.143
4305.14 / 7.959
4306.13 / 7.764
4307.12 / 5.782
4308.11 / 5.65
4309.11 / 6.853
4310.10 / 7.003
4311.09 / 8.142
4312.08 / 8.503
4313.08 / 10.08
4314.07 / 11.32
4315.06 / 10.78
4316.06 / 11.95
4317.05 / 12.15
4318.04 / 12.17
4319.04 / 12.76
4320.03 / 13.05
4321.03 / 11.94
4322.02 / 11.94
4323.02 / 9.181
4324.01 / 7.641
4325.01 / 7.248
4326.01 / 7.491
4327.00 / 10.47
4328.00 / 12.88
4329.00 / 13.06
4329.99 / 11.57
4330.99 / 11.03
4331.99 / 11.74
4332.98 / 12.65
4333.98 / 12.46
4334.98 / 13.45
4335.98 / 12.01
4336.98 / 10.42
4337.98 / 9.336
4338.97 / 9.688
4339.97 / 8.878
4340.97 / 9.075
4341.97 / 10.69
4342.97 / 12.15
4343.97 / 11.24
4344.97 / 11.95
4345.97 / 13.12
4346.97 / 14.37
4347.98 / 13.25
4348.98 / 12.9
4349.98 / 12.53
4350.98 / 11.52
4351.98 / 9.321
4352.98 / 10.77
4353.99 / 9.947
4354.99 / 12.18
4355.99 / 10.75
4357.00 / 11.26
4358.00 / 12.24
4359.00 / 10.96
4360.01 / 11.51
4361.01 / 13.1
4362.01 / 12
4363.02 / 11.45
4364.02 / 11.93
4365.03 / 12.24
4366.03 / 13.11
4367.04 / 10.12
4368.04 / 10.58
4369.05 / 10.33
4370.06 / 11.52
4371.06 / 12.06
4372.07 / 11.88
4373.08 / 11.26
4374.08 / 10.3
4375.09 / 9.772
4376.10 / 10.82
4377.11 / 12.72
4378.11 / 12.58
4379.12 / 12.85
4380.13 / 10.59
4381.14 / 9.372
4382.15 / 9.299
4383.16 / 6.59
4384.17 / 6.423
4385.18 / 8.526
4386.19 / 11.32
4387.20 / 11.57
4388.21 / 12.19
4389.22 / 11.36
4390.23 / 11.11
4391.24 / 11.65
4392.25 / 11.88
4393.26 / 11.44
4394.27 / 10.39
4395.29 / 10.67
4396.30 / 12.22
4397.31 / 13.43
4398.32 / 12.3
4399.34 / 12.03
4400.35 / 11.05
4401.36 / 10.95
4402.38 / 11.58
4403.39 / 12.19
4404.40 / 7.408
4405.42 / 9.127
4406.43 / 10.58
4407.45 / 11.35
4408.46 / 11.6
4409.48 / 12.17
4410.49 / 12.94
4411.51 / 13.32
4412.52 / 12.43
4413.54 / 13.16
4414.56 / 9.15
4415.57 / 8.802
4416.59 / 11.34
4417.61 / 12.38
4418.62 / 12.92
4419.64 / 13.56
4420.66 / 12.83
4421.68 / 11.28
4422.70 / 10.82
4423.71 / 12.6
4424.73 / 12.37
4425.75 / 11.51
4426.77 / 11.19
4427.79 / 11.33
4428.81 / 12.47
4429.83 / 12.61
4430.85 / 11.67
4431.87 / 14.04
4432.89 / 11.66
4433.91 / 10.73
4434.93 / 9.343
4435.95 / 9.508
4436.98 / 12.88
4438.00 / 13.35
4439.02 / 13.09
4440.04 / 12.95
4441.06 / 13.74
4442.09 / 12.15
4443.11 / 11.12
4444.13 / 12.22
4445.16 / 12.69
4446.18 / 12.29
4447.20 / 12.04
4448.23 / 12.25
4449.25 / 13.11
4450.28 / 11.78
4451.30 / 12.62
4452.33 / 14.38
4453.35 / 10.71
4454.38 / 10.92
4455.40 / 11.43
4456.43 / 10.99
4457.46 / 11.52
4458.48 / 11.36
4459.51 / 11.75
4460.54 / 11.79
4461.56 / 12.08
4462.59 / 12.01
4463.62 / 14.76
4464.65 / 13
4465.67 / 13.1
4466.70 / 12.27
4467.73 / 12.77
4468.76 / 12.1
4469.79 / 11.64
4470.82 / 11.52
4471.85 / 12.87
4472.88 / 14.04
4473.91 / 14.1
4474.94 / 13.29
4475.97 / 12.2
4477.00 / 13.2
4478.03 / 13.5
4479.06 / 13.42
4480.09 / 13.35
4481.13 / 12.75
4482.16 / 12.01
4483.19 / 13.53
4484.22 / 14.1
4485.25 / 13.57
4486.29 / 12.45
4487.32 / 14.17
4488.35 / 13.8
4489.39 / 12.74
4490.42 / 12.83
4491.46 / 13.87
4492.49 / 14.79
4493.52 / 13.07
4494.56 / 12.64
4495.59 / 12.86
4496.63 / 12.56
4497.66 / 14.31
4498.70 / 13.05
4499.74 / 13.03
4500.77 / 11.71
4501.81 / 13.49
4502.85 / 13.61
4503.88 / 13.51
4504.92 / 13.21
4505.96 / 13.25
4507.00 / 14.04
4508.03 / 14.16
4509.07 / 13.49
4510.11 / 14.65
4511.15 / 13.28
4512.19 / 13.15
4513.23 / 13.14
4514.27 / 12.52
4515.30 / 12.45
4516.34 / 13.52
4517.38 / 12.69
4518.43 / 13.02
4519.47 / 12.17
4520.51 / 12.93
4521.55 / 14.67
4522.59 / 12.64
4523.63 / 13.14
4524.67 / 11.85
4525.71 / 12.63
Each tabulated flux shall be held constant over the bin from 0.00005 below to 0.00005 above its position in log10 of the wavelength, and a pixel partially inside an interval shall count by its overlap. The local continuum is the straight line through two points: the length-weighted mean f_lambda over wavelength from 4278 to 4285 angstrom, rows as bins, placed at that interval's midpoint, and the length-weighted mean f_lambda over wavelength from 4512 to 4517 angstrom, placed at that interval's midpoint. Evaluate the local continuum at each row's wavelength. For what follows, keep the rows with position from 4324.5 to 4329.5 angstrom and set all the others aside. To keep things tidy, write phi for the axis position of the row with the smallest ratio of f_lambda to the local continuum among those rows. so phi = 4325.01 angstrom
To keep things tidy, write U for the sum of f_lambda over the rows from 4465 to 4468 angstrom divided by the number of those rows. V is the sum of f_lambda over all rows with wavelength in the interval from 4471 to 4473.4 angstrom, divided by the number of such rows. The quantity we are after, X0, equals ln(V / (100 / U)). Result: 0.5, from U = 12.7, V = 13.5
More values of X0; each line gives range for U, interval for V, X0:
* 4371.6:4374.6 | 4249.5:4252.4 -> -0.1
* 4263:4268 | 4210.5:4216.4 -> 0.2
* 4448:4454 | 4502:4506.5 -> 0.5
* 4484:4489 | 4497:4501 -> 0.6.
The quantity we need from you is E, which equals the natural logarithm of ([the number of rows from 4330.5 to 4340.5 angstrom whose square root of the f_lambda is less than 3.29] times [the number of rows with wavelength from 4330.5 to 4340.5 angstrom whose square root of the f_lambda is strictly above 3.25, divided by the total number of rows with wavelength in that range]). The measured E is 0.9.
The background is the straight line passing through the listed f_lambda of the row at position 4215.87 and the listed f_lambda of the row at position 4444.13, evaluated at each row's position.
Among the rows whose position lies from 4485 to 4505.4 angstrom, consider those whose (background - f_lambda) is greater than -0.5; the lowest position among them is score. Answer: 4486.29 angstrom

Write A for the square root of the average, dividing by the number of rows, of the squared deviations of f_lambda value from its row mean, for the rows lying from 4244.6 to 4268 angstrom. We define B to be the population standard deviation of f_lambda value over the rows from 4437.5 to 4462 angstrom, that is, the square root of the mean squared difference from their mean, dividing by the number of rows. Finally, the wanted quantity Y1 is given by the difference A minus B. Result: 0.6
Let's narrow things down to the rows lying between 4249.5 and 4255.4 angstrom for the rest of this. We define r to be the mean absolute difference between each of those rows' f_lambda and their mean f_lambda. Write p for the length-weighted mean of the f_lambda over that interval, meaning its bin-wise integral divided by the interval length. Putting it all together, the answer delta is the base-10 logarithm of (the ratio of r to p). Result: -0.8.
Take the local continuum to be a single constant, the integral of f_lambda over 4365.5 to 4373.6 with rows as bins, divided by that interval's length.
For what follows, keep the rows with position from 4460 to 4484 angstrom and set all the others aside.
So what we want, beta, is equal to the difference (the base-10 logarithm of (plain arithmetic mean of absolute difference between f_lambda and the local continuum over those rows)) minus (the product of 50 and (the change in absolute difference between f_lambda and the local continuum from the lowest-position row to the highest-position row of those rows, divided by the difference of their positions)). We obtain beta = -3.7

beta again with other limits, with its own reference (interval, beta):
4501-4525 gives 3.9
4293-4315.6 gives 2.6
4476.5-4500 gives 0.7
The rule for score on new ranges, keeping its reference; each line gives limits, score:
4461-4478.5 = 4461.56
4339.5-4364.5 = 4339.97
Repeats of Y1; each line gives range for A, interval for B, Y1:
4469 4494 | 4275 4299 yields -0.1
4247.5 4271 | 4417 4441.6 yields 0.3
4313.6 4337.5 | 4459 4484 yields 0.9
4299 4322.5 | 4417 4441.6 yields 1.2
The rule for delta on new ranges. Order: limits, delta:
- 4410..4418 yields -0.9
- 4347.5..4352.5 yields -1.0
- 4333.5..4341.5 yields -0.9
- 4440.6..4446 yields -1.3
